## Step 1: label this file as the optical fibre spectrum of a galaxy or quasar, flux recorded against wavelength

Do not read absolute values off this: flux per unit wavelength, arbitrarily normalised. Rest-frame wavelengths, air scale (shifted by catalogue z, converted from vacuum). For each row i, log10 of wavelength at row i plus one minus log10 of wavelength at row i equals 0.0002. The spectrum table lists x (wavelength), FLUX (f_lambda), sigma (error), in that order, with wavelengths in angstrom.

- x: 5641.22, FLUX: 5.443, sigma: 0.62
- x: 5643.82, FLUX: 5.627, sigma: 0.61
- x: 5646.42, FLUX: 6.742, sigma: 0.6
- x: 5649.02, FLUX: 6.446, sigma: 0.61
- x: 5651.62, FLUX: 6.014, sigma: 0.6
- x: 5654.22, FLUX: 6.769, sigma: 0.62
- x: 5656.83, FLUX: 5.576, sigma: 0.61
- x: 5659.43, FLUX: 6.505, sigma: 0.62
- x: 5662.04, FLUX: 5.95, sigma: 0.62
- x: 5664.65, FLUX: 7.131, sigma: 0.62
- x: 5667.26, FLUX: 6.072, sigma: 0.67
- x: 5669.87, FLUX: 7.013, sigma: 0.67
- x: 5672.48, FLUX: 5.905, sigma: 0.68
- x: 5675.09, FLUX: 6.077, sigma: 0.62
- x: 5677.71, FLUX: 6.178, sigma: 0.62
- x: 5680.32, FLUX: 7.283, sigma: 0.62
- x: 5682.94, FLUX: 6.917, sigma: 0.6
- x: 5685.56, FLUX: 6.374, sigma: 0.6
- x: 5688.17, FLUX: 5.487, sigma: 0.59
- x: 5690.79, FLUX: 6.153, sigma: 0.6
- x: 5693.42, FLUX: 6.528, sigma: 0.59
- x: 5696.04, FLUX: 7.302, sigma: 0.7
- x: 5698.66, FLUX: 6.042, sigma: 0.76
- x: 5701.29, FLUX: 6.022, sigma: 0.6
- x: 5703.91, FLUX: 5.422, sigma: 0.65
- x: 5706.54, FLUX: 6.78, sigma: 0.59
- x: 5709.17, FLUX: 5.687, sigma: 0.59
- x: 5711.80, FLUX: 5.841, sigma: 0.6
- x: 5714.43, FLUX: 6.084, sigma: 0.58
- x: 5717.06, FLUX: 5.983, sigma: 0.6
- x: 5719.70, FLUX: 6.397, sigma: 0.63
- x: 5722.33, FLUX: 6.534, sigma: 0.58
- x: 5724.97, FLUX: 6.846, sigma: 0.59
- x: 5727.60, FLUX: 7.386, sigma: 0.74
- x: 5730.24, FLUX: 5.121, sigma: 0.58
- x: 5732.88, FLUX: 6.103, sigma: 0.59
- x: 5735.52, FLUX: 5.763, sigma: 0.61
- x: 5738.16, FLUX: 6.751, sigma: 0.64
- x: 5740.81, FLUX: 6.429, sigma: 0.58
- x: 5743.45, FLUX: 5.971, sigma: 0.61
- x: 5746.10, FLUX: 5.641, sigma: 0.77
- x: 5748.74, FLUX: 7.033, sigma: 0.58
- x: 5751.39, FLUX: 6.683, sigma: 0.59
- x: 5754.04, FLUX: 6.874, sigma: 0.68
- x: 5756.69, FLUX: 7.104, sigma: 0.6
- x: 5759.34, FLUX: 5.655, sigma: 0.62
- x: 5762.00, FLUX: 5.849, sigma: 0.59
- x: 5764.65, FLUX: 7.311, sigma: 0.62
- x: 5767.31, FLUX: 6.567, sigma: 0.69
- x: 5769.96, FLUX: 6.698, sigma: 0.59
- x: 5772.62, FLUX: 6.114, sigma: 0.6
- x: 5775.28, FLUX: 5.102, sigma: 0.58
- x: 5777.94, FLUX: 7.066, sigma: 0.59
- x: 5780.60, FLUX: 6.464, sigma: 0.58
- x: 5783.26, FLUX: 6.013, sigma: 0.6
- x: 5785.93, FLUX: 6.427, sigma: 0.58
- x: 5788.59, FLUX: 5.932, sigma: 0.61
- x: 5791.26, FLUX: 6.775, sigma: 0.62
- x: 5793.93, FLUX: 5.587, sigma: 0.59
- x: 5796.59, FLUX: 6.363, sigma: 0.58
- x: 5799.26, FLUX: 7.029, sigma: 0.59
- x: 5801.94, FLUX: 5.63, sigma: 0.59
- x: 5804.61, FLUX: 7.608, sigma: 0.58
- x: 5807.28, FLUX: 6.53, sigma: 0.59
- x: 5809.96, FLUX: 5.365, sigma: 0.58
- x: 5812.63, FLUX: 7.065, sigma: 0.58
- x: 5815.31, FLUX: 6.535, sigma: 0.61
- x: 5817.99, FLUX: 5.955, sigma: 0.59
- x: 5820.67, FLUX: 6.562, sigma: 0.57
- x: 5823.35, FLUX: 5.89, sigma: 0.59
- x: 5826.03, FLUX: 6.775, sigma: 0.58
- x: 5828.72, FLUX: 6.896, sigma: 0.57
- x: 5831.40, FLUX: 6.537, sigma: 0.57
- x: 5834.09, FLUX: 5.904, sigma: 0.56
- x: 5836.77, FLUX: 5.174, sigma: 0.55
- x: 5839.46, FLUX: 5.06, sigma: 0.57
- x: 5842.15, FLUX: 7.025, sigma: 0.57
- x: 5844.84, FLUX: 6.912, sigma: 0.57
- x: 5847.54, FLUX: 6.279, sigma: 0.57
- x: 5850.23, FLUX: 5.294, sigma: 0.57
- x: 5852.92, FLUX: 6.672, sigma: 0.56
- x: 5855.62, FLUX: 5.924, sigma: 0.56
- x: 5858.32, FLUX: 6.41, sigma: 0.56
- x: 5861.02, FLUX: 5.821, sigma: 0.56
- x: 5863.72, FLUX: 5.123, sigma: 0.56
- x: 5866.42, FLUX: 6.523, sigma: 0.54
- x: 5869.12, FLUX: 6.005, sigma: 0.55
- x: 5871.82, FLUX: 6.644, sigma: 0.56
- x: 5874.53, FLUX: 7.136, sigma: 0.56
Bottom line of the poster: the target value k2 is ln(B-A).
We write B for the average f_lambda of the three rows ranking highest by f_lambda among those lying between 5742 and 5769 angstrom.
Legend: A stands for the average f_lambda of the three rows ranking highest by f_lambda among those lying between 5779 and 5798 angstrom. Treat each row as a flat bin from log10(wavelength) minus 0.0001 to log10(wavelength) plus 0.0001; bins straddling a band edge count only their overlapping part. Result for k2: -0.5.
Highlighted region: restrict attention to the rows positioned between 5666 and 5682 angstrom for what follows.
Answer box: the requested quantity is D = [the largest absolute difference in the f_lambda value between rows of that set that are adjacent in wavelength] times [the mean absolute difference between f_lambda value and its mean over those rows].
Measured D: 0.5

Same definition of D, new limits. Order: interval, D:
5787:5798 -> 0.5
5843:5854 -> 0.7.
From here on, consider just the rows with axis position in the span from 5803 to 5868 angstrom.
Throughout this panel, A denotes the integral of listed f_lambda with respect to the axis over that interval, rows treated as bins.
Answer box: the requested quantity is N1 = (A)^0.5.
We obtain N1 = 20.1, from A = 406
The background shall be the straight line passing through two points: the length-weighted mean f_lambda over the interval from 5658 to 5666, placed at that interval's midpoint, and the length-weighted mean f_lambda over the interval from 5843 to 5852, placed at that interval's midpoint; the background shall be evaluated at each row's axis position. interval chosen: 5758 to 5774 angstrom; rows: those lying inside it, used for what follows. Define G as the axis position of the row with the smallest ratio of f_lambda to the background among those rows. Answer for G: 5759.34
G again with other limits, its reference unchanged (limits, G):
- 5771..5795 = 5775.28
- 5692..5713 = 5703.91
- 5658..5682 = 5672.48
